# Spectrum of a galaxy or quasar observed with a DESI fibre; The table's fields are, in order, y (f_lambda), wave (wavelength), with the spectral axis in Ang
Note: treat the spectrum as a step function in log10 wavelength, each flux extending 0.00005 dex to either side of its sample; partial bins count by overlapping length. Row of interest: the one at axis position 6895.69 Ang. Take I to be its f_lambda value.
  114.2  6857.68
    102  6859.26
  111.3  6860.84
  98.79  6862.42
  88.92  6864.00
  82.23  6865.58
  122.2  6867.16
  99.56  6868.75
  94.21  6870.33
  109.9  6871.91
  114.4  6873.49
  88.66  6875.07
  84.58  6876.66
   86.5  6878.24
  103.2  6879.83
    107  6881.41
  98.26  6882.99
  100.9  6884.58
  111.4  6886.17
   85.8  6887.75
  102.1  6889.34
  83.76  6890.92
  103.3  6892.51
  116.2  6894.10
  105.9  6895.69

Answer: 105.9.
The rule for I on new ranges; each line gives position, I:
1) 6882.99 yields 98.26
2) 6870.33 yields 94.21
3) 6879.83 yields 103.2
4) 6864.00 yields 88.92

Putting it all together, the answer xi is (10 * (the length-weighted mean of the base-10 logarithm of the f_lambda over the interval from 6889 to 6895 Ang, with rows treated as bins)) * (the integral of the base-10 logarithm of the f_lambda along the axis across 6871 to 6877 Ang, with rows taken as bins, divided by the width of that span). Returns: 40.0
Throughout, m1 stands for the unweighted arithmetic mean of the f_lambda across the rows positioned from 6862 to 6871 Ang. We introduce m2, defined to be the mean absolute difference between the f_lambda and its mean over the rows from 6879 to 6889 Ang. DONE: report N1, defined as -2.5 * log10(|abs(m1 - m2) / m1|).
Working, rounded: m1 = 98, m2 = 6.1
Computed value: 0.070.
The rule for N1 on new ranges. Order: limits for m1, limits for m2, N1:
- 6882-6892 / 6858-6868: 0.130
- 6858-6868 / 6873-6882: 0.123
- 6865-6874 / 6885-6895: 0.115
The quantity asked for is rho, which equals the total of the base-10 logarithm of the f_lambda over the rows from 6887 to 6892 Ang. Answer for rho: 5.87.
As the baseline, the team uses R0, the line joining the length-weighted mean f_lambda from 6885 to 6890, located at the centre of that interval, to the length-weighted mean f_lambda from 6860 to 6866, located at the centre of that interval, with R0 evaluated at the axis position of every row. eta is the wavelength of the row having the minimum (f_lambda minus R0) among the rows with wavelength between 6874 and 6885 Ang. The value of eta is 6876.66 Ang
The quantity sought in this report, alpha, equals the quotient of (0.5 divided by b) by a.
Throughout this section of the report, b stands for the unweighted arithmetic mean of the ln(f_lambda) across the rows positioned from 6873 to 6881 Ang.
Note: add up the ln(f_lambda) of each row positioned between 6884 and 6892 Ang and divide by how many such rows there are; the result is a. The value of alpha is 0.0241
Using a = 4.57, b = 4.55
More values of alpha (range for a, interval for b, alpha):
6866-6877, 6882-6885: 0.0235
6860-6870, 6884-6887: 0.0233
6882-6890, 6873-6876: 0.0236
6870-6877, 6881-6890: 0.0237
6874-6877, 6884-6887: 0.0240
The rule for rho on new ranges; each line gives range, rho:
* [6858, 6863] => 6.05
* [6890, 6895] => 6.00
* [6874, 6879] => 5.81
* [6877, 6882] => 5.98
